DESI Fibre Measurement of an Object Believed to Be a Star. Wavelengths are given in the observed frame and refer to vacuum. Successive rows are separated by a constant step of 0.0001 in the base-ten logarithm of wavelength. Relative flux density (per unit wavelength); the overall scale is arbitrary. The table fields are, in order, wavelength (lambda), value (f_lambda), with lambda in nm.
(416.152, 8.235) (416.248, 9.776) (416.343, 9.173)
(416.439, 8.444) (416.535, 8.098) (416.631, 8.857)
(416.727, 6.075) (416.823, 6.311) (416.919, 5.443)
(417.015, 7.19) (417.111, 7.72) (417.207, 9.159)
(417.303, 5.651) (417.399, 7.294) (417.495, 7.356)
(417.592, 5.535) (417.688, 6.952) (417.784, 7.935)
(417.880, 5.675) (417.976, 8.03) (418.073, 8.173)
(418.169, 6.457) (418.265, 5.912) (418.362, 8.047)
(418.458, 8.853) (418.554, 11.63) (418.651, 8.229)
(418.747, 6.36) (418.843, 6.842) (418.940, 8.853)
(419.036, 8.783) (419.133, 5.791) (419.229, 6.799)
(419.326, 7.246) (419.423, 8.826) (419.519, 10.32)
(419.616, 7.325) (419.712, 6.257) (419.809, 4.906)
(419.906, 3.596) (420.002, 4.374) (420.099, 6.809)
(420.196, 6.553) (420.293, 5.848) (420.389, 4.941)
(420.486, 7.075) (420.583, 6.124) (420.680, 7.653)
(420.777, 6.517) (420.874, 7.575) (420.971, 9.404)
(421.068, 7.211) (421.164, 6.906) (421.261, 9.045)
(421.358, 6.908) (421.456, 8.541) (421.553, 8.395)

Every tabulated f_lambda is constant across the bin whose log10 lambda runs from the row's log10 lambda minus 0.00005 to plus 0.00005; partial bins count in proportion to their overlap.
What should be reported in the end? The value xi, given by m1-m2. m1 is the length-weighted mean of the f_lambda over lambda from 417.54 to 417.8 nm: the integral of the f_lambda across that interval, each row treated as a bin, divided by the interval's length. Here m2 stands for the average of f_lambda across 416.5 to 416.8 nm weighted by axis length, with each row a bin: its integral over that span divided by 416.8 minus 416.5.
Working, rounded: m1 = 6.7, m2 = 7.5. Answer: -0.9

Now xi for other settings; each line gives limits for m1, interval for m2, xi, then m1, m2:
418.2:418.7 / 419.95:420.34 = 2.6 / 8.5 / 5.9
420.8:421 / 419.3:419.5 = -0.3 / 8.1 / 8.5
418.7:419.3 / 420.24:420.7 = 1.0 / 7.2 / 6.2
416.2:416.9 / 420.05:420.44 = 2.0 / 8.0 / 6.0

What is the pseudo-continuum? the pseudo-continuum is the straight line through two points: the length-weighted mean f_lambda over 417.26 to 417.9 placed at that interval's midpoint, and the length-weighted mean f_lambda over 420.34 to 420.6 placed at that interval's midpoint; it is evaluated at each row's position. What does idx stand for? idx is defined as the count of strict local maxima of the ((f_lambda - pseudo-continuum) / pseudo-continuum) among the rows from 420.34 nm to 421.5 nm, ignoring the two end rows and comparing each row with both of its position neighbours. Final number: 4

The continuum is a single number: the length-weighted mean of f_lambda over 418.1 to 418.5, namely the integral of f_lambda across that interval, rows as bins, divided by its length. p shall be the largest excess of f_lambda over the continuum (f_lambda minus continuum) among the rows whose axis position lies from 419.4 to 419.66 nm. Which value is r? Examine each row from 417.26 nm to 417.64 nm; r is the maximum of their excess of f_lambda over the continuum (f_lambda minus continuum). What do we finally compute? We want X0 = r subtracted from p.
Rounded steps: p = 3.0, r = 0.0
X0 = 3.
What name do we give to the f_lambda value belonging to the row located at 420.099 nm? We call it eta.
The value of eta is 6.809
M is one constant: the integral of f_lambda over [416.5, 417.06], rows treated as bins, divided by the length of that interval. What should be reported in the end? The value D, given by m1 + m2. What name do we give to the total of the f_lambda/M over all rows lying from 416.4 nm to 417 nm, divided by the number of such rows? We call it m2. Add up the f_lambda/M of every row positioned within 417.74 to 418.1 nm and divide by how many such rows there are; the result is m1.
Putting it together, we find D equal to 2.10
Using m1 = 1.07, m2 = 1.03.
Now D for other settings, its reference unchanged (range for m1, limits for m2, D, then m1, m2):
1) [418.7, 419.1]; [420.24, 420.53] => 1.96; 1.11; 0.85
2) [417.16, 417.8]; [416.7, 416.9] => 1.91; 1.02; 0.89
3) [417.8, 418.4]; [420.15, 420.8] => 1.93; 1.01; 0.92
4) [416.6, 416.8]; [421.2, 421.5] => 2.24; 1.07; 1.17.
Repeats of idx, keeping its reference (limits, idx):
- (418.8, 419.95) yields 2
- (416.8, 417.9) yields 3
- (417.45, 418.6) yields 2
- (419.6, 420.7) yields 2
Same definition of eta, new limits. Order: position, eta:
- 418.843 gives 6.842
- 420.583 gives 6.124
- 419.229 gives 6.799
